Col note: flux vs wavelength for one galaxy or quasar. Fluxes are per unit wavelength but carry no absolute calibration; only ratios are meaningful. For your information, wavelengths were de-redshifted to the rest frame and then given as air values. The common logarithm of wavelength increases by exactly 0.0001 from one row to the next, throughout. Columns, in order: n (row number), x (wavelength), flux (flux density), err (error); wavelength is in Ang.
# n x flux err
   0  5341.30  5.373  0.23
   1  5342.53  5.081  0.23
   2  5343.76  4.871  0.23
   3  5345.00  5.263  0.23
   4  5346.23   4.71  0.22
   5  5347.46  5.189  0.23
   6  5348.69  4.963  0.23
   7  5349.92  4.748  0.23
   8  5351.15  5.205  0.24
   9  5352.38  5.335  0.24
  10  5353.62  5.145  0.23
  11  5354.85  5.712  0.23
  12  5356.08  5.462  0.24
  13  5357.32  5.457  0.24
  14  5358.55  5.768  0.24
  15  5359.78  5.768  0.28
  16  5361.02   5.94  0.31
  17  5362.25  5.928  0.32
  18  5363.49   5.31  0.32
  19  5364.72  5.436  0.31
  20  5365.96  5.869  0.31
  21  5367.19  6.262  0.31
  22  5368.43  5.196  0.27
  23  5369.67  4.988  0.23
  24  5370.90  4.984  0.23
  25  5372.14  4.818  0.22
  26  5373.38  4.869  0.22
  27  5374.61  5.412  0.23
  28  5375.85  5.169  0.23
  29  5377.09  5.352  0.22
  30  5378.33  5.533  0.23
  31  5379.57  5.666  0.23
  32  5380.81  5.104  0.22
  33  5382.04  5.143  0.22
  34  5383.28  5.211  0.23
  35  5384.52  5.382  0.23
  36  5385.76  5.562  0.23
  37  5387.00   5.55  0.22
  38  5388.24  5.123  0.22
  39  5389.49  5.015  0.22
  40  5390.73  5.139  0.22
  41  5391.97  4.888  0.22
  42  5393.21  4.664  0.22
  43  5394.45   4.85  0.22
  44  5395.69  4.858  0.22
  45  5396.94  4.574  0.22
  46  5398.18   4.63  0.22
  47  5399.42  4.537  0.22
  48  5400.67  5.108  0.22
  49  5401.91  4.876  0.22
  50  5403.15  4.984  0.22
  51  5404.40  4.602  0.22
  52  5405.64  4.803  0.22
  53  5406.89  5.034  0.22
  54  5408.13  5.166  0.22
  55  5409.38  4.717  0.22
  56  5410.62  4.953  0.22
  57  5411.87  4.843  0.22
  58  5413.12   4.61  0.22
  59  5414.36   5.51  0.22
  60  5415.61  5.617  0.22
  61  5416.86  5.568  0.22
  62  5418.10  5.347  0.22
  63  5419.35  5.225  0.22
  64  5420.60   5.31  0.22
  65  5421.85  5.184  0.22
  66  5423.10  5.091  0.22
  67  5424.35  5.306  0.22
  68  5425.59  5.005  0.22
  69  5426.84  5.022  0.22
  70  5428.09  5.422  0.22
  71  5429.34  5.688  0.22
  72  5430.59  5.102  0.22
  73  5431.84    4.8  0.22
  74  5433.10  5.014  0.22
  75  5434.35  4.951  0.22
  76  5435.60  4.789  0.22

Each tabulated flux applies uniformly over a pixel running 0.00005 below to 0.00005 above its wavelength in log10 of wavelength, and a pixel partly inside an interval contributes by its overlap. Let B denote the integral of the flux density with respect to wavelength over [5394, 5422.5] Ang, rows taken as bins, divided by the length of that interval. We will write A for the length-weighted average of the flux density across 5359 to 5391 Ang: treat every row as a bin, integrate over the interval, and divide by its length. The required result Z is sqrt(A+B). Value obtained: 3.22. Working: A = 5.4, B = 5.00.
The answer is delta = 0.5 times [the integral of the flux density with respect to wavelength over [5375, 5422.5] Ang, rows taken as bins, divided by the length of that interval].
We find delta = 2.55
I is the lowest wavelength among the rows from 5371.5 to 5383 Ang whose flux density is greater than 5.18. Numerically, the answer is 5374.61 Ang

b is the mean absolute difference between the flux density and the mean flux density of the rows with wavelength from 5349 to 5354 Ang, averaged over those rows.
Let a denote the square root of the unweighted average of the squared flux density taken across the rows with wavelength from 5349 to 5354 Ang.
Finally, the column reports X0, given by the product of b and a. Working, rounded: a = 5.11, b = 0.18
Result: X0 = 0.92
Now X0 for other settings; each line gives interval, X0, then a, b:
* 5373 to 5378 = 0.94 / 5.20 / 0.18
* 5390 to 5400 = 0.79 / 4.77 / 0.17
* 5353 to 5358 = 0.81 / 5.45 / 0.15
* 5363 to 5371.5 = 1.97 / 5.45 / 0.36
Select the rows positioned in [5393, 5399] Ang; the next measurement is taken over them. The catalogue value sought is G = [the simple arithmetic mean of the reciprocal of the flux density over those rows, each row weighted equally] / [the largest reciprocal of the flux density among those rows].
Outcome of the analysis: 0.971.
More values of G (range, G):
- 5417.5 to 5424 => 0.973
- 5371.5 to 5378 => 0.942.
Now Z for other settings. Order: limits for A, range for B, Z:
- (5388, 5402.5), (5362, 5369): 3.24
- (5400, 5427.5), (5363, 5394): 3.22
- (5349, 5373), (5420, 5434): 3.26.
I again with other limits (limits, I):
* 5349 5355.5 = 5351.15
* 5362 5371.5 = 5362.25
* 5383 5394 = 5383.28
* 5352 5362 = 5352.38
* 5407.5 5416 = 5414.36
